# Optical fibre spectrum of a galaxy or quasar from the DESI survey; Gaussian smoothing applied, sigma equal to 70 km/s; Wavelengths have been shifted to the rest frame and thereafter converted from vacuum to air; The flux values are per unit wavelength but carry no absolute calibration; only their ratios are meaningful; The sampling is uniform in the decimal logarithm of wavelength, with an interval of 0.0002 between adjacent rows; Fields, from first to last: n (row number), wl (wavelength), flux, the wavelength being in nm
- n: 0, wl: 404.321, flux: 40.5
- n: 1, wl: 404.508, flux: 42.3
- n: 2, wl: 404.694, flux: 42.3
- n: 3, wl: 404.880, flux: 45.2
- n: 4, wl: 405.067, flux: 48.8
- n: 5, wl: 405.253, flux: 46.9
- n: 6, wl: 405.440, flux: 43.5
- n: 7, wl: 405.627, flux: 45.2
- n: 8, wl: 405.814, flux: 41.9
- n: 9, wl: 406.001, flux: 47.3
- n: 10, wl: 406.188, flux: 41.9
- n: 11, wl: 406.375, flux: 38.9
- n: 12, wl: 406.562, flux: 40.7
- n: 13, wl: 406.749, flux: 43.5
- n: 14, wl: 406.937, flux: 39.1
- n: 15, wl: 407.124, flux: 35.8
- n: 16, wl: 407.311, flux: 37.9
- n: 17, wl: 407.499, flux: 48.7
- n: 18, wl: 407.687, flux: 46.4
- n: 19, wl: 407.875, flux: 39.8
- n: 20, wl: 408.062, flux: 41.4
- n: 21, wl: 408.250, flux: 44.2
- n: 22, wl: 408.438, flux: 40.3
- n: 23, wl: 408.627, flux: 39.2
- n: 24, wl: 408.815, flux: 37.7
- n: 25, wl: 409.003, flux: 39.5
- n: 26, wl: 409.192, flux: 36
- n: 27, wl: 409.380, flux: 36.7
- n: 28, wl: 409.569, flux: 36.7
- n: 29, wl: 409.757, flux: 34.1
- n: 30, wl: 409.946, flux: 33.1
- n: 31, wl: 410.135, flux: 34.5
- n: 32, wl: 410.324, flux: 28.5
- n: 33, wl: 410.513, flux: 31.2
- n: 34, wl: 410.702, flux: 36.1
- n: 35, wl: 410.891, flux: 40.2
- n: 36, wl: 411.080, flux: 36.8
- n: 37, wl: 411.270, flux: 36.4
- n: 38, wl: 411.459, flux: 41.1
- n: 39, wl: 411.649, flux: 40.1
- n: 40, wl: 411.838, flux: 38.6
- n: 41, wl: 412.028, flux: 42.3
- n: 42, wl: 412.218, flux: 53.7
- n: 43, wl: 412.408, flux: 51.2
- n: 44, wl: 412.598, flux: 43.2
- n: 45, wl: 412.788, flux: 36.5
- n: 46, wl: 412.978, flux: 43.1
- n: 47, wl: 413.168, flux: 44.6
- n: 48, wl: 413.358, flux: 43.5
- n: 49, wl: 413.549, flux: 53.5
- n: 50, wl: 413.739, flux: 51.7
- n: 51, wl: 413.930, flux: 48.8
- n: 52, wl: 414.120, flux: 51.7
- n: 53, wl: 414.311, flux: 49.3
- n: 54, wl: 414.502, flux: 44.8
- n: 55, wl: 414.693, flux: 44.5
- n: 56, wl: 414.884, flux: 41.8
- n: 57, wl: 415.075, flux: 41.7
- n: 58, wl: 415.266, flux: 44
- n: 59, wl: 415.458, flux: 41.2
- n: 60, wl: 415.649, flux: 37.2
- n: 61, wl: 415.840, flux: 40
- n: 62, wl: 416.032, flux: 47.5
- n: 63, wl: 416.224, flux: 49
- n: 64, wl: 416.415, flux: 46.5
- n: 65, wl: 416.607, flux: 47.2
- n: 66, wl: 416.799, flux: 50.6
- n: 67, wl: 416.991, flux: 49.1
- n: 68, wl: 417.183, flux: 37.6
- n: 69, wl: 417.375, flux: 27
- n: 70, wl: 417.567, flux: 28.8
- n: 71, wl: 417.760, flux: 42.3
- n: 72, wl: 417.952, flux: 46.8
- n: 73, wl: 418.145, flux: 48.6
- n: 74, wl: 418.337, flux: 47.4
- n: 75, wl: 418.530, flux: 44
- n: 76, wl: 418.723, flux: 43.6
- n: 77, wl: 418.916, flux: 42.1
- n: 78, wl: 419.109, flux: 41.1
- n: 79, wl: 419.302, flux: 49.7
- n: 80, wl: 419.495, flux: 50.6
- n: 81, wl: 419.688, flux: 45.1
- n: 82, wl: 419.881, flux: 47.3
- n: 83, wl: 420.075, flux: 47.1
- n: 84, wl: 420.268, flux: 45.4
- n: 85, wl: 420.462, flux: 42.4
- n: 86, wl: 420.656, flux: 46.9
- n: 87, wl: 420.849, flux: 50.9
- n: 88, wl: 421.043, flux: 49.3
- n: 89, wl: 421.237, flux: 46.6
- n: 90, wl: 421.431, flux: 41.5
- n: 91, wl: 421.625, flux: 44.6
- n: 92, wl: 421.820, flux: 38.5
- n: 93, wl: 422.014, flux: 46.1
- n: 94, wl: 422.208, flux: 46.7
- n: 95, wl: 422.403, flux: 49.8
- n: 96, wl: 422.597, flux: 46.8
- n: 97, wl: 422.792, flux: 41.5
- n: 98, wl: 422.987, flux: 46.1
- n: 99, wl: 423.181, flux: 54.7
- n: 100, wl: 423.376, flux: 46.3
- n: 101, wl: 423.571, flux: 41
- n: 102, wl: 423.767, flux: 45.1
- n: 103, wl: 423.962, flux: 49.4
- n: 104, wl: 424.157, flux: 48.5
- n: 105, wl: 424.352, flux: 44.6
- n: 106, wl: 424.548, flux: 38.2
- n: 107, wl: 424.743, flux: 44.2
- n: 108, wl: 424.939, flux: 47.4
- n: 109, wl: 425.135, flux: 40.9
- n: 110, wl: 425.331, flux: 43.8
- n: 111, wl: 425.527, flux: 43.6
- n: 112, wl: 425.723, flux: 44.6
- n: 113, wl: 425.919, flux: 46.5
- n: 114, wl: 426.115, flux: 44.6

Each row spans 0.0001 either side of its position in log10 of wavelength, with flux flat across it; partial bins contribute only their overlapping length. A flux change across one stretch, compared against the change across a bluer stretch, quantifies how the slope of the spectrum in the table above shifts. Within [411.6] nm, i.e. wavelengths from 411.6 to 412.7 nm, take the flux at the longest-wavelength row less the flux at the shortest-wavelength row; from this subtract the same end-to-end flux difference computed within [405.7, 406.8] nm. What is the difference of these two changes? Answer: 1.5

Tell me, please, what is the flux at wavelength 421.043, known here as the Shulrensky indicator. 49.3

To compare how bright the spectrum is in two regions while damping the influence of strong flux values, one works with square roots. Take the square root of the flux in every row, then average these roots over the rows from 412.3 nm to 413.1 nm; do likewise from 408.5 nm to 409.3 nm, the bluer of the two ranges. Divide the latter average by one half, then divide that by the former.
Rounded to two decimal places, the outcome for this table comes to 1.87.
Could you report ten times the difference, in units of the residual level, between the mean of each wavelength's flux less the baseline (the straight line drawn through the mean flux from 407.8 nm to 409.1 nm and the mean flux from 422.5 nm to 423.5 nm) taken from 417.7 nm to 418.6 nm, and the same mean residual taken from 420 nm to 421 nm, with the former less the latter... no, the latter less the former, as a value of -4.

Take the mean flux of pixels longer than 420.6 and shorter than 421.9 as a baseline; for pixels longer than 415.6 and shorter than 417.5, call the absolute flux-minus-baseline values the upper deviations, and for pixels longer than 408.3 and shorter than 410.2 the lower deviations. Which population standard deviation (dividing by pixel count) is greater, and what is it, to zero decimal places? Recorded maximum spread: 5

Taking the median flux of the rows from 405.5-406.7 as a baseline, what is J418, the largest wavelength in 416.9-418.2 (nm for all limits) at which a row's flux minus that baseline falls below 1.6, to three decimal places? 417.760 nm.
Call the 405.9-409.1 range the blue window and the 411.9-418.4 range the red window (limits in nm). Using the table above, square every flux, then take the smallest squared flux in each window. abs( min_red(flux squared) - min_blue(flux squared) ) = 553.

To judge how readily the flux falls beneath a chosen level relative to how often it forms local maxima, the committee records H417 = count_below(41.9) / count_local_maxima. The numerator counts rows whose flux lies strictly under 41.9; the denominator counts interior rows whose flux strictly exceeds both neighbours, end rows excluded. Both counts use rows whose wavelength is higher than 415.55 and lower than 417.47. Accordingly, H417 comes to 2.0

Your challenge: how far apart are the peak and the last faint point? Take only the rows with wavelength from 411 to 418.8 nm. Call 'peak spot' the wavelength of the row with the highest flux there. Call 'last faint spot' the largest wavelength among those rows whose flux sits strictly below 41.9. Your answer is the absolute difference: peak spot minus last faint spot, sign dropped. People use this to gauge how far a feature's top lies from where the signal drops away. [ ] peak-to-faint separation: 5.35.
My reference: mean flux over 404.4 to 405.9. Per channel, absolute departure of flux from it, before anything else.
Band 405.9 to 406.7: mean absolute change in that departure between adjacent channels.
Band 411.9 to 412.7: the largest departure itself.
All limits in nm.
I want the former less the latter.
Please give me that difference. -7.5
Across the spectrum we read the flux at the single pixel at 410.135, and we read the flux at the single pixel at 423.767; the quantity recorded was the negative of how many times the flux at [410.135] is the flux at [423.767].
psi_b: -0.76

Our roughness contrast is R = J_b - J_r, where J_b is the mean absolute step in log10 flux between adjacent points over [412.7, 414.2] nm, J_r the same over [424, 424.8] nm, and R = -0.020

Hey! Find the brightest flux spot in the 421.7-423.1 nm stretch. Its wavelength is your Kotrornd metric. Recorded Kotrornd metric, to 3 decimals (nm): 422.403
